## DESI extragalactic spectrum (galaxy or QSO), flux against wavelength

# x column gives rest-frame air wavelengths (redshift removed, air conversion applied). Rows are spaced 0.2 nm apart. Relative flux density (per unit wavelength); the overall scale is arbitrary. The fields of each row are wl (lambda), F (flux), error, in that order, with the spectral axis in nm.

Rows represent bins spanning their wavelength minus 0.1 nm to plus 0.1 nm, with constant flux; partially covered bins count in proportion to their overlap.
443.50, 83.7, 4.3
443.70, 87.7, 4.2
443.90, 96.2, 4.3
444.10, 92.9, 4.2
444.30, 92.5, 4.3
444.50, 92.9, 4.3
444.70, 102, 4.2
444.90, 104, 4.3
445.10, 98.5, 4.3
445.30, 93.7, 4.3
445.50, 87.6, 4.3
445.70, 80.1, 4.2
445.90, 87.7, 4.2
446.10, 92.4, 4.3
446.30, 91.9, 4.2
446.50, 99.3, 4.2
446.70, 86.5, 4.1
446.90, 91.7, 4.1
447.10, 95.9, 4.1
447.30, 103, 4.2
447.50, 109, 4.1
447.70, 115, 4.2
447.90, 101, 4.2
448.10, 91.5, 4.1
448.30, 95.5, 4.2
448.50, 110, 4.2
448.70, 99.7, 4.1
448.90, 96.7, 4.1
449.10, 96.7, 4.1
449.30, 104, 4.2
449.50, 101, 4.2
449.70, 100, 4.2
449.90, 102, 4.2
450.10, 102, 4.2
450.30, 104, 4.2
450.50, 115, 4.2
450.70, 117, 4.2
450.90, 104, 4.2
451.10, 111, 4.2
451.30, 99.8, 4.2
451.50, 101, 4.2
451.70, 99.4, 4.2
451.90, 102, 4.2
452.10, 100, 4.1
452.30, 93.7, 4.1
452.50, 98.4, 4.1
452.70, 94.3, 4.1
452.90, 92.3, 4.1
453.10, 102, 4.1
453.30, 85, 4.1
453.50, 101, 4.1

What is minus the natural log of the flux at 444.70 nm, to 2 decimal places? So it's -4.62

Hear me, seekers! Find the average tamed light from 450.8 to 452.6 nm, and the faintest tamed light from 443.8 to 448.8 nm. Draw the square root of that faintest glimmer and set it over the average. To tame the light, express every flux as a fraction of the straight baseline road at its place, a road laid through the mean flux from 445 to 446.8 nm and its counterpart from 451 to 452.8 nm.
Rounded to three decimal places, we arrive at 0.927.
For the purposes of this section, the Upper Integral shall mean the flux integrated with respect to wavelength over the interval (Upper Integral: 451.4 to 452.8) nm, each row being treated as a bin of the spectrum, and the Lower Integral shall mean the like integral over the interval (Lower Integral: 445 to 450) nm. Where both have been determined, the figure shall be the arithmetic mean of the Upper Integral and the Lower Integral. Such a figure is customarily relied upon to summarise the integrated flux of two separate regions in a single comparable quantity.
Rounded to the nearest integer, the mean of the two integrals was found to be 312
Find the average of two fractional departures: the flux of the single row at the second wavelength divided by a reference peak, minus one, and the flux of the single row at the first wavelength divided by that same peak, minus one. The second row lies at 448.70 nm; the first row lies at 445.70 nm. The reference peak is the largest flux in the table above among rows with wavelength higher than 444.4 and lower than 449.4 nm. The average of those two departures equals -0.218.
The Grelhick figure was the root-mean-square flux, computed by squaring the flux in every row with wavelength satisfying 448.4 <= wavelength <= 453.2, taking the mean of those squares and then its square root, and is 102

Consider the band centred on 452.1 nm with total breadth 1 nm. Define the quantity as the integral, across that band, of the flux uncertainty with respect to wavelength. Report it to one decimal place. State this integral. 4.1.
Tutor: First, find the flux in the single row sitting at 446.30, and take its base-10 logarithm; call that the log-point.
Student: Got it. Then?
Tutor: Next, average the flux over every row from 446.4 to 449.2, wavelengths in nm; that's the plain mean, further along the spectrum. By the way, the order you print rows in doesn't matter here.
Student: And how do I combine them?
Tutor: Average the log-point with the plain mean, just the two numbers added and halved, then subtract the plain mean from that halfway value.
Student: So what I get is -48.7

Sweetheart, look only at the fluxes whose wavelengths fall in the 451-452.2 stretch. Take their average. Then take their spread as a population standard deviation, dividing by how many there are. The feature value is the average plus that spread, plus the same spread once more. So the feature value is 110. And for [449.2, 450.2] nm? 104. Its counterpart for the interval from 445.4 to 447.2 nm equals 101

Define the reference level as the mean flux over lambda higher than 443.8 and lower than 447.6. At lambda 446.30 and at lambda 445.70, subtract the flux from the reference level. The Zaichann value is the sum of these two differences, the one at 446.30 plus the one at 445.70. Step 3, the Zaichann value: 17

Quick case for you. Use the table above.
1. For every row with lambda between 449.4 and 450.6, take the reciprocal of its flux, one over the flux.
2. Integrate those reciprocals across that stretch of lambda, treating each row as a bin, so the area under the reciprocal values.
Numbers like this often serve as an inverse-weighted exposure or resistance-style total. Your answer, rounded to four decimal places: 0.0116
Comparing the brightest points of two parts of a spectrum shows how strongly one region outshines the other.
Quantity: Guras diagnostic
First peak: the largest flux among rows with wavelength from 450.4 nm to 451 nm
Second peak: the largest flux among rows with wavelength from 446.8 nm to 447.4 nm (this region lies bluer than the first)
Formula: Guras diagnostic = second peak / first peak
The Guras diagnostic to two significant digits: 0.88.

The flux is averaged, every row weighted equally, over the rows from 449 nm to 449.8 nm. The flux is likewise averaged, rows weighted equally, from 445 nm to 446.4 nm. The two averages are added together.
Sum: 191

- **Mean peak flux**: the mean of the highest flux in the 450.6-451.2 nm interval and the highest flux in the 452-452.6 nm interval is 108.5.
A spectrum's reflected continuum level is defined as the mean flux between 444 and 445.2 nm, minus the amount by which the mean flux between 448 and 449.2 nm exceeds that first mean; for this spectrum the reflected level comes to 96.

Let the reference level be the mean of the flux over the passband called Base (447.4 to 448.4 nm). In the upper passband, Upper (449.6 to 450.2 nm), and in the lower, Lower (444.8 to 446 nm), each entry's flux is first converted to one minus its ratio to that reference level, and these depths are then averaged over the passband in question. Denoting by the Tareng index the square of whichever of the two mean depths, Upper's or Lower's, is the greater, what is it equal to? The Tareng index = 0.0104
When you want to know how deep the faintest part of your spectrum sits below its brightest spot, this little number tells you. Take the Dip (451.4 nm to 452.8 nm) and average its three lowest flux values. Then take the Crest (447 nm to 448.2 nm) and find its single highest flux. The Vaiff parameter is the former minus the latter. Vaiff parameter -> -19.5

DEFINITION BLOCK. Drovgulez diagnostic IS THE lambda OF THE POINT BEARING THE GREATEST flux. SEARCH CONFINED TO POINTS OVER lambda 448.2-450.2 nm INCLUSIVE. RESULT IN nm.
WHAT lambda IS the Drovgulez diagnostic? 448.50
